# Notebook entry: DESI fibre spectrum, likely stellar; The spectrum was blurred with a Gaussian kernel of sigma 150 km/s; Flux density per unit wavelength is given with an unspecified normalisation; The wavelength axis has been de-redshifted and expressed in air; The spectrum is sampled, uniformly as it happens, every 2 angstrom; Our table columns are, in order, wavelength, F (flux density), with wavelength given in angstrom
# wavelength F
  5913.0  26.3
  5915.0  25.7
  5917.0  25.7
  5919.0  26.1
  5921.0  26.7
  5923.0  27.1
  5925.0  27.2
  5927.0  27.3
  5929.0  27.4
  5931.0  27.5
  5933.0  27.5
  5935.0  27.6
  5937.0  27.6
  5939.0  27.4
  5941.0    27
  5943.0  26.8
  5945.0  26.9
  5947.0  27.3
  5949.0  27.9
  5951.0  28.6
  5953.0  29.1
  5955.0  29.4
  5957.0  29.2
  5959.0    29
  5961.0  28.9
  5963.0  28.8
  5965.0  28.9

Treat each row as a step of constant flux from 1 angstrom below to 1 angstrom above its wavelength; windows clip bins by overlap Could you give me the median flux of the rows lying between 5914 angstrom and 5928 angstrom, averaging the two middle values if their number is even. 26.7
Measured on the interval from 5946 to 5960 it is 29.0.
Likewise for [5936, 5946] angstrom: 27.0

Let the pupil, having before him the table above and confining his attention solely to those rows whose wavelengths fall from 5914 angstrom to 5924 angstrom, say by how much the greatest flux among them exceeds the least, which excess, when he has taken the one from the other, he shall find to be 1.4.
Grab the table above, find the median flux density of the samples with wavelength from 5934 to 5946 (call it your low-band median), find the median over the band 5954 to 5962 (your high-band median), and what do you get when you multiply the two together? 792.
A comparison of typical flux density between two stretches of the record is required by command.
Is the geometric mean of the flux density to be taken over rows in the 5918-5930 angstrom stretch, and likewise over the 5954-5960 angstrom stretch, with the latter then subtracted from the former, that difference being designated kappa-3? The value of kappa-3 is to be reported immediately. -2.2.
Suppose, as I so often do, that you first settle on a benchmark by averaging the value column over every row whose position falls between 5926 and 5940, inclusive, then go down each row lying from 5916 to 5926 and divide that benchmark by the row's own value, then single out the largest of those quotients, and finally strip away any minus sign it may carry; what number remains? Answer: 1.07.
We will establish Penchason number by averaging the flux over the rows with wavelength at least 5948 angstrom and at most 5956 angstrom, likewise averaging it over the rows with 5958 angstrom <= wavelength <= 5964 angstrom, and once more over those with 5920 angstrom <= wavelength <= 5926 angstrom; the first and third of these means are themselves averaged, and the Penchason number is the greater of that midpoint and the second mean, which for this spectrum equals 28.9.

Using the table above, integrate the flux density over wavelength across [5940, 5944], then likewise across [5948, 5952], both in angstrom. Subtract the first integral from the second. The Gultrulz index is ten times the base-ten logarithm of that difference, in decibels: 7.3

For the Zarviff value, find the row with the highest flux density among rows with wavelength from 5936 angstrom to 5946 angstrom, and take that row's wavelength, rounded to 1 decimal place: 5937.0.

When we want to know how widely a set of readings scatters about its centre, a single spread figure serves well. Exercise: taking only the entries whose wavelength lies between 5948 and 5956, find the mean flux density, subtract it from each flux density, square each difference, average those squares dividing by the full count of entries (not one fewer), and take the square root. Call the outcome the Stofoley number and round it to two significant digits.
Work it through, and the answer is 0.57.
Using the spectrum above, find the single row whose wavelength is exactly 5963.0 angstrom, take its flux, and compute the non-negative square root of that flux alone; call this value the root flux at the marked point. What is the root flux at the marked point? 5.37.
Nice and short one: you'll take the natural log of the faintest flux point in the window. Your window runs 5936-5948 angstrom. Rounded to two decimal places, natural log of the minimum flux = 3.29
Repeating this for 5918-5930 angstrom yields 3.26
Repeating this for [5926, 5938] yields 3.31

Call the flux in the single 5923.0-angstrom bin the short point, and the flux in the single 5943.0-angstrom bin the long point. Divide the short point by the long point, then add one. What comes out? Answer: 2.01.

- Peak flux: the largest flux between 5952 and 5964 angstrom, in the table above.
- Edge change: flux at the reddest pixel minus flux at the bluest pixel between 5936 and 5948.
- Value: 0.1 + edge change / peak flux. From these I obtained 0.090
